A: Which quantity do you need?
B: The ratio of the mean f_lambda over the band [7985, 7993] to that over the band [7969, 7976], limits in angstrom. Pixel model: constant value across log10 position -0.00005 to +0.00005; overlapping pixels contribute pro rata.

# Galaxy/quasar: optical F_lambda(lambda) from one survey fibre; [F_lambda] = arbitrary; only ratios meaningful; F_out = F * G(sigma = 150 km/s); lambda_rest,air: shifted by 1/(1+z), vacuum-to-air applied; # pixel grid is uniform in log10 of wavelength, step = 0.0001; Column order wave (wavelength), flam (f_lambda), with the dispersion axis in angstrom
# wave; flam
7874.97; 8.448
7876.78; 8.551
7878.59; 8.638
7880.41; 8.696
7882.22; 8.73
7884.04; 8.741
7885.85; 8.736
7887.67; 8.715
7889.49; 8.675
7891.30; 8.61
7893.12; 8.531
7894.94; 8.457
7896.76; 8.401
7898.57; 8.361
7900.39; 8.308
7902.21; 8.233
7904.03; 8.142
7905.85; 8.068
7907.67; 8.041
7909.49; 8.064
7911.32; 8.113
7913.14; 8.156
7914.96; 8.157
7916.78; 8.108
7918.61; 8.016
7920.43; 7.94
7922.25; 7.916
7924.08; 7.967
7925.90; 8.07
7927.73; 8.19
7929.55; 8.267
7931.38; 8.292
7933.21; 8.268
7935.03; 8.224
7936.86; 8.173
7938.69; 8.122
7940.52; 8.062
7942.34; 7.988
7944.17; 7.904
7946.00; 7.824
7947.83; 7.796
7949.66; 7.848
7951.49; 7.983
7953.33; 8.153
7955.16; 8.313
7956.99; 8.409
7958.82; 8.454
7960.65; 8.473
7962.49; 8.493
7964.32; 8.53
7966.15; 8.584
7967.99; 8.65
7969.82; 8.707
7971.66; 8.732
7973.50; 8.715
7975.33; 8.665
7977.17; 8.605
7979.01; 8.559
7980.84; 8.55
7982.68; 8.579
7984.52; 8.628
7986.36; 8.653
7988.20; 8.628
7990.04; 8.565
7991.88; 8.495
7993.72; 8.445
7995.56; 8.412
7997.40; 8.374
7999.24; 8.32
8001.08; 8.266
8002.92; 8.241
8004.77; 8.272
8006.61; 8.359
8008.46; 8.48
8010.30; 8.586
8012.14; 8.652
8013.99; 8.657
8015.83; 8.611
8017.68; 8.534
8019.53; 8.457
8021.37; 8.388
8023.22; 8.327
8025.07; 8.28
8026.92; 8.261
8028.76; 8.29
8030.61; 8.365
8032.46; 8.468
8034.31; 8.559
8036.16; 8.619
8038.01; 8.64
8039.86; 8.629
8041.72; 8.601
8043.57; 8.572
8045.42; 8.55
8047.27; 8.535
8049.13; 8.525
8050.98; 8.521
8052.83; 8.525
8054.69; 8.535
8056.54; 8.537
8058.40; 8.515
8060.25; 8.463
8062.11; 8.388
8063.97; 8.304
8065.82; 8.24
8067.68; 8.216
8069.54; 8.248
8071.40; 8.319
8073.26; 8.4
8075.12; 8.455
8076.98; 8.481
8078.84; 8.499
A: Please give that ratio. 0.986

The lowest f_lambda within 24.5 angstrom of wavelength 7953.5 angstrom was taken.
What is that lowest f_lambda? 7.796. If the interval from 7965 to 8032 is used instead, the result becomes 8.241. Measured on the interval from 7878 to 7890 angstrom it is 8.638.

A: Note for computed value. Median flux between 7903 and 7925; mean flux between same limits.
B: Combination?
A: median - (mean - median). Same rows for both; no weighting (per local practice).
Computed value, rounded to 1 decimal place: 8.1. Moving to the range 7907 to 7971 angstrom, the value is 8.1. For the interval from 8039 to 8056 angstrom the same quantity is 8.5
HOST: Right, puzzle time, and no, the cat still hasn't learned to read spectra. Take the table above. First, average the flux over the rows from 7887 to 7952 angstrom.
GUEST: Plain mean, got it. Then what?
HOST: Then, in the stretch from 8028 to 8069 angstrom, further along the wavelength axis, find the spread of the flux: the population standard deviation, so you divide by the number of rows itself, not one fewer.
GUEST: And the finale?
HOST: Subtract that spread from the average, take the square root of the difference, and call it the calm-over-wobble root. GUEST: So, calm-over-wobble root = 2.84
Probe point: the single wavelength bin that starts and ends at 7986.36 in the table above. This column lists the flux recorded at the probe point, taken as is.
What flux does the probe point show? 8.653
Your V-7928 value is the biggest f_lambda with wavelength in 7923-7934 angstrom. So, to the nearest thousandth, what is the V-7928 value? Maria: 8.292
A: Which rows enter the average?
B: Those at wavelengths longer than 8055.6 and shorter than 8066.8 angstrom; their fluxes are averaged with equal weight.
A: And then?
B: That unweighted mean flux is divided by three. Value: 2.803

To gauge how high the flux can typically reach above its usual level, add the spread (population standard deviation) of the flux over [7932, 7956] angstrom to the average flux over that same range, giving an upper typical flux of 8.22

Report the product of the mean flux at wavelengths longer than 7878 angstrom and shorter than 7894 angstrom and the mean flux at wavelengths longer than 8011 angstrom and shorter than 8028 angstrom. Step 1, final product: 73.4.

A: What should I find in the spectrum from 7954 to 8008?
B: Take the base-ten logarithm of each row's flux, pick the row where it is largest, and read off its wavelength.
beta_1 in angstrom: 7971.66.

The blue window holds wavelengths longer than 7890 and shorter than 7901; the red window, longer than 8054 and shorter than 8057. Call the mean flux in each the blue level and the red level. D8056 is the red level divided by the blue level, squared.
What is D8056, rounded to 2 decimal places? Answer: 1.02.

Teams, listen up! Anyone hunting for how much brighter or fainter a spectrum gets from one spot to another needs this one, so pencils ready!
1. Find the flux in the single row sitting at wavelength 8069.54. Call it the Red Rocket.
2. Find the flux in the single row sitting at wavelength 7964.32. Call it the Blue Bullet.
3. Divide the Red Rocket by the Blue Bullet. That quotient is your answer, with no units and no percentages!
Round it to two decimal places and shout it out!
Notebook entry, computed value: 0.97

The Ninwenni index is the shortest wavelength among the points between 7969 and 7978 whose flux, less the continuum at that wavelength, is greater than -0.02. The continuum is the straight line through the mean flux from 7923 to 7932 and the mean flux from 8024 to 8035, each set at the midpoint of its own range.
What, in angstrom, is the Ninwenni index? 7969.82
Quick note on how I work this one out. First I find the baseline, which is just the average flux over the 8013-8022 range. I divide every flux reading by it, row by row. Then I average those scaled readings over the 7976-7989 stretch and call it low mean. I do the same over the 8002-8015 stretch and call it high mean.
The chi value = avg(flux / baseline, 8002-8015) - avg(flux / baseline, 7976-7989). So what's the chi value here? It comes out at -0.016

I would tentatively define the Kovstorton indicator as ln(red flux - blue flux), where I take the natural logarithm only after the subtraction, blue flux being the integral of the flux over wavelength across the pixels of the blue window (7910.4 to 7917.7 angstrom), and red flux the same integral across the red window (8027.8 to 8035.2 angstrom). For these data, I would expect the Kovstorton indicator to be 1.1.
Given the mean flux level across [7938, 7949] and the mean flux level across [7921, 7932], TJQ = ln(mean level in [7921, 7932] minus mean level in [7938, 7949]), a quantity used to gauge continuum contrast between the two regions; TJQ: -1.8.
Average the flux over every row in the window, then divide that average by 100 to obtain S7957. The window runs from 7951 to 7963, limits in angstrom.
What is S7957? 0.0833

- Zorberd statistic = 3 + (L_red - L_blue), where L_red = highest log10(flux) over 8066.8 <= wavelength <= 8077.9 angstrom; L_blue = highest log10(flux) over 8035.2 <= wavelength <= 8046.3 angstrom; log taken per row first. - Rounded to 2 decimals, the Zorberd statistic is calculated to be 2.99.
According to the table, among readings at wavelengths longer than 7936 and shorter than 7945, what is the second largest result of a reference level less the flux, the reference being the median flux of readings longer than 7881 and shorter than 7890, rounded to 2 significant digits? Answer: 0.74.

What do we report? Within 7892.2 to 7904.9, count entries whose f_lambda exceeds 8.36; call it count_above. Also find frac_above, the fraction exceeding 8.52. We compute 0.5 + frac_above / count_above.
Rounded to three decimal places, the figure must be 0.536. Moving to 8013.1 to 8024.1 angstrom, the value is 0.600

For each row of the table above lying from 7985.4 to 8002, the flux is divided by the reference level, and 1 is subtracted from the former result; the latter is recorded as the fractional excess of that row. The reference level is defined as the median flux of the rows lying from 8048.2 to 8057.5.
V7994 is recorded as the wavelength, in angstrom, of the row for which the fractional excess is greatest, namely 7986.36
